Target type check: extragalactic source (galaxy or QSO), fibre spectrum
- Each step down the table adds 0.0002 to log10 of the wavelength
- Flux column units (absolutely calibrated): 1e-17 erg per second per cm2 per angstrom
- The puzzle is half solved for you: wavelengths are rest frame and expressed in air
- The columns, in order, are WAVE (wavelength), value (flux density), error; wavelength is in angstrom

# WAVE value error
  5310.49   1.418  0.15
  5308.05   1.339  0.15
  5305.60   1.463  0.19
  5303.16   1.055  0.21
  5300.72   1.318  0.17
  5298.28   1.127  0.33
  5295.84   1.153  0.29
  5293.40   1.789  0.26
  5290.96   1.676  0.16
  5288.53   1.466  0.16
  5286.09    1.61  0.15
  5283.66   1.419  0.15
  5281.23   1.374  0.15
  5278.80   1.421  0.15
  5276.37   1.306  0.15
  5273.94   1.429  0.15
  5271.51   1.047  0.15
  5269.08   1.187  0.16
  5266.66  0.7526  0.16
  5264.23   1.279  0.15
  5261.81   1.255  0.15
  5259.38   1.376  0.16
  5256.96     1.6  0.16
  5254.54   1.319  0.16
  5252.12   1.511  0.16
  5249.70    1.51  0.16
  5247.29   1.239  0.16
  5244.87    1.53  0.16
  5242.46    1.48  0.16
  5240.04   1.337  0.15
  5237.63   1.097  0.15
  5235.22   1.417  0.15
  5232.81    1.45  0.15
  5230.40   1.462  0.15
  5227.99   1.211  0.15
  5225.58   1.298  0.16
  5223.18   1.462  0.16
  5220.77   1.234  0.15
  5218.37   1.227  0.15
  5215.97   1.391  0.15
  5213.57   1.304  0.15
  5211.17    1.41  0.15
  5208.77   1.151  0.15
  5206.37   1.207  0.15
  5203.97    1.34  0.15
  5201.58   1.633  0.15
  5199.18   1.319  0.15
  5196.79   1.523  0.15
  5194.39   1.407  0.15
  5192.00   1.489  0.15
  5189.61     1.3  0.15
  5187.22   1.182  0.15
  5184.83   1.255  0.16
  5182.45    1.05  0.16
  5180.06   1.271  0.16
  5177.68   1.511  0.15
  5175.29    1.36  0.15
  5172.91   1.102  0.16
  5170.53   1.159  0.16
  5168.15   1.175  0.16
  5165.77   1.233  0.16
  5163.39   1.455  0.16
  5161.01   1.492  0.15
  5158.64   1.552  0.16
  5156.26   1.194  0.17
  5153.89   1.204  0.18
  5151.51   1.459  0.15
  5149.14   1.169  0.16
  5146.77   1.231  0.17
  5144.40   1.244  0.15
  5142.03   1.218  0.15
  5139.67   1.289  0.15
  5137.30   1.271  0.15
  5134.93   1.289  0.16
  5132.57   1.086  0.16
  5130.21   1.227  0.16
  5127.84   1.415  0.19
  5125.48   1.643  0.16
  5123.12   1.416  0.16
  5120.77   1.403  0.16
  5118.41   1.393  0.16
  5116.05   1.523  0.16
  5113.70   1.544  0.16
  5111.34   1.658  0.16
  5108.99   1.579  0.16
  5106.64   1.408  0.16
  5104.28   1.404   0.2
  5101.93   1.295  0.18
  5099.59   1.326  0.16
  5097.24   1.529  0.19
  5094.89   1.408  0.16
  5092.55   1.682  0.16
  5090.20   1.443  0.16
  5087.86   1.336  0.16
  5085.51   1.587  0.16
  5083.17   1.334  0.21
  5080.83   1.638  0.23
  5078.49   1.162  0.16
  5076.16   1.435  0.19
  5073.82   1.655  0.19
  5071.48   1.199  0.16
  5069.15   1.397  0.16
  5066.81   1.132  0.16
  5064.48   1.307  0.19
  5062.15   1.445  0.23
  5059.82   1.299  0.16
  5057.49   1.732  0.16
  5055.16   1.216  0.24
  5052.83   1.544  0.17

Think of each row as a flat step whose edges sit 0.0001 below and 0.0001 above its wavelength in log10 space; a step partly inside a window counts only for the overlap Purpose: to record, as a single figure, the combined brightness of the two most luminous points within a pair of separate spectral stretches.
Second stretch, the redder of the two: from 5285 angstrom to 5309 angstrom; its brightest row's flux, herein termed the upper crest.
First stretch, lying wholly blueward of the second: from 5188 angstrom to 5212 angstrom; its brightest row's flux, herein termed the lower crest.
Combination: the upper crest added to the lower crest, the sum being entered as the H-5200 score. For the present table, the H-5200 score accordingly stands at 3.42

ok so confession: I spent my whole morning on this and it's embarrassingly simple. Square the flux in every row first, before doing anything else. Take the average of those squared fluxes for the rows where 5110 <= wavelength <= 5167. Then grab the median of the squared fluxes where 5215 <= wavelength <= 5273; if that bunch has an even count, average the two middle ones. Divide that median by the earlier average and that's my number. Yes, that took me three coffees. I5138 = 0.94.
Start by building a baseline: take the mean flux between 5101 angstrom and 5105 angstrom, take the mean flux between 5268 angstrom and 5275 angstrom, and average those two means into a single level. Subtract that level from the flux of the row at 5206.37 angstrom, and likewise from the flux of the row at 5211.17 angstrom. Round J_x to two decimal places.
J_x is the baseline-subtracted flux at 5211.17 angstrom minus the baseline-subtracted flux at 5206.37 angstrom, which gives 0.20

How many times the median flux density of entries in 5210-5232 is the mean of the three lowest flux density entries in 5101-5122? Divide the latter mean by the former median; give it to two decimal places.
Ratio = 1.05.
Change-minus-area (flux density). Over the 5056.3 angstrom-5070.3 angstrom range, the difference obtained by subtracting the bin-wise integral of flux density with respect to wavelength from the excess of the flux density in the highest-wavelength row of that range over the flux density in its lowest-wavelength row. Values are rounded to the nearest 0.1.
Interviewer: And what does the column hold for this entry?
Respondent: -19.7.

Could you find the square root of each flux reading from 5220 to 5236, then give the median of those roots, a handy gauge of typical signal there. 1.19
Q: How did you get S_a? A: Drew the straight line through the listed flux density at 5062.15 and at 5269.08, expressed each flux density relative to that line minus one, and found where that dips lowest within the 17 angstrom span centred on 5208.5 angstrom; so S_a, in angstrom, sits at 5208.77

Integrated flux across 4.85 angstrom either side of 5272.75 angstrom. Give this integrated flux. 12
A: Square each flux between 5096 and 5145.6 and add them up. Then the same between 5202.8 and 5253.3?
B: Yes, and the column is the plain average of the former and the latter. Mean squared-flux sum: 39.7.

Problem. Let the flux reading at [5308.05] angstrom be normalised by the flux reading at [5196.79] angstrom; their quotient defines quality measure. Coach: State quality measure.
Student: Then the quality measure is 0.88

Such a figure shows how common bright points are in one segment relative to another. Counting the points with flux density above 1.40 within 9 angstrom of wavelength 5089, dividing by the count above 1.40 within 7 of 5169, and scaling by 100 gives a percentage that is 600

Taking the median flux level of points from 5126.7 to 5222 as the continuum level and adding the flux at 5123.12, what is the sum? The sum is 2.687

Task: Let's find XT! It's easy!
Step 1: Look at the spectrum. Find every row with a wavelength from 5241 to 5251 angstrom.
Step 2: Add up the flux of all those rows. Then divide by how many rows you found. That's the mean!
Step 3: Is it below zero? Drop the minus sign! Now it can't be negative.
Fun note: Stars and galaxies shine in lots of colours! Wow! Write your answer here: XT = 1.44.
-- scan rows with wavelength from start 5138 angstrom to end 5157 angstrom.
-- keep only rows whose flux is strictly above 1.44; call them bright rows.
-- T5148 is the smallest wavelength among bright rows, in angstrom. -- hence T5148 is 5151.51 angstrom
